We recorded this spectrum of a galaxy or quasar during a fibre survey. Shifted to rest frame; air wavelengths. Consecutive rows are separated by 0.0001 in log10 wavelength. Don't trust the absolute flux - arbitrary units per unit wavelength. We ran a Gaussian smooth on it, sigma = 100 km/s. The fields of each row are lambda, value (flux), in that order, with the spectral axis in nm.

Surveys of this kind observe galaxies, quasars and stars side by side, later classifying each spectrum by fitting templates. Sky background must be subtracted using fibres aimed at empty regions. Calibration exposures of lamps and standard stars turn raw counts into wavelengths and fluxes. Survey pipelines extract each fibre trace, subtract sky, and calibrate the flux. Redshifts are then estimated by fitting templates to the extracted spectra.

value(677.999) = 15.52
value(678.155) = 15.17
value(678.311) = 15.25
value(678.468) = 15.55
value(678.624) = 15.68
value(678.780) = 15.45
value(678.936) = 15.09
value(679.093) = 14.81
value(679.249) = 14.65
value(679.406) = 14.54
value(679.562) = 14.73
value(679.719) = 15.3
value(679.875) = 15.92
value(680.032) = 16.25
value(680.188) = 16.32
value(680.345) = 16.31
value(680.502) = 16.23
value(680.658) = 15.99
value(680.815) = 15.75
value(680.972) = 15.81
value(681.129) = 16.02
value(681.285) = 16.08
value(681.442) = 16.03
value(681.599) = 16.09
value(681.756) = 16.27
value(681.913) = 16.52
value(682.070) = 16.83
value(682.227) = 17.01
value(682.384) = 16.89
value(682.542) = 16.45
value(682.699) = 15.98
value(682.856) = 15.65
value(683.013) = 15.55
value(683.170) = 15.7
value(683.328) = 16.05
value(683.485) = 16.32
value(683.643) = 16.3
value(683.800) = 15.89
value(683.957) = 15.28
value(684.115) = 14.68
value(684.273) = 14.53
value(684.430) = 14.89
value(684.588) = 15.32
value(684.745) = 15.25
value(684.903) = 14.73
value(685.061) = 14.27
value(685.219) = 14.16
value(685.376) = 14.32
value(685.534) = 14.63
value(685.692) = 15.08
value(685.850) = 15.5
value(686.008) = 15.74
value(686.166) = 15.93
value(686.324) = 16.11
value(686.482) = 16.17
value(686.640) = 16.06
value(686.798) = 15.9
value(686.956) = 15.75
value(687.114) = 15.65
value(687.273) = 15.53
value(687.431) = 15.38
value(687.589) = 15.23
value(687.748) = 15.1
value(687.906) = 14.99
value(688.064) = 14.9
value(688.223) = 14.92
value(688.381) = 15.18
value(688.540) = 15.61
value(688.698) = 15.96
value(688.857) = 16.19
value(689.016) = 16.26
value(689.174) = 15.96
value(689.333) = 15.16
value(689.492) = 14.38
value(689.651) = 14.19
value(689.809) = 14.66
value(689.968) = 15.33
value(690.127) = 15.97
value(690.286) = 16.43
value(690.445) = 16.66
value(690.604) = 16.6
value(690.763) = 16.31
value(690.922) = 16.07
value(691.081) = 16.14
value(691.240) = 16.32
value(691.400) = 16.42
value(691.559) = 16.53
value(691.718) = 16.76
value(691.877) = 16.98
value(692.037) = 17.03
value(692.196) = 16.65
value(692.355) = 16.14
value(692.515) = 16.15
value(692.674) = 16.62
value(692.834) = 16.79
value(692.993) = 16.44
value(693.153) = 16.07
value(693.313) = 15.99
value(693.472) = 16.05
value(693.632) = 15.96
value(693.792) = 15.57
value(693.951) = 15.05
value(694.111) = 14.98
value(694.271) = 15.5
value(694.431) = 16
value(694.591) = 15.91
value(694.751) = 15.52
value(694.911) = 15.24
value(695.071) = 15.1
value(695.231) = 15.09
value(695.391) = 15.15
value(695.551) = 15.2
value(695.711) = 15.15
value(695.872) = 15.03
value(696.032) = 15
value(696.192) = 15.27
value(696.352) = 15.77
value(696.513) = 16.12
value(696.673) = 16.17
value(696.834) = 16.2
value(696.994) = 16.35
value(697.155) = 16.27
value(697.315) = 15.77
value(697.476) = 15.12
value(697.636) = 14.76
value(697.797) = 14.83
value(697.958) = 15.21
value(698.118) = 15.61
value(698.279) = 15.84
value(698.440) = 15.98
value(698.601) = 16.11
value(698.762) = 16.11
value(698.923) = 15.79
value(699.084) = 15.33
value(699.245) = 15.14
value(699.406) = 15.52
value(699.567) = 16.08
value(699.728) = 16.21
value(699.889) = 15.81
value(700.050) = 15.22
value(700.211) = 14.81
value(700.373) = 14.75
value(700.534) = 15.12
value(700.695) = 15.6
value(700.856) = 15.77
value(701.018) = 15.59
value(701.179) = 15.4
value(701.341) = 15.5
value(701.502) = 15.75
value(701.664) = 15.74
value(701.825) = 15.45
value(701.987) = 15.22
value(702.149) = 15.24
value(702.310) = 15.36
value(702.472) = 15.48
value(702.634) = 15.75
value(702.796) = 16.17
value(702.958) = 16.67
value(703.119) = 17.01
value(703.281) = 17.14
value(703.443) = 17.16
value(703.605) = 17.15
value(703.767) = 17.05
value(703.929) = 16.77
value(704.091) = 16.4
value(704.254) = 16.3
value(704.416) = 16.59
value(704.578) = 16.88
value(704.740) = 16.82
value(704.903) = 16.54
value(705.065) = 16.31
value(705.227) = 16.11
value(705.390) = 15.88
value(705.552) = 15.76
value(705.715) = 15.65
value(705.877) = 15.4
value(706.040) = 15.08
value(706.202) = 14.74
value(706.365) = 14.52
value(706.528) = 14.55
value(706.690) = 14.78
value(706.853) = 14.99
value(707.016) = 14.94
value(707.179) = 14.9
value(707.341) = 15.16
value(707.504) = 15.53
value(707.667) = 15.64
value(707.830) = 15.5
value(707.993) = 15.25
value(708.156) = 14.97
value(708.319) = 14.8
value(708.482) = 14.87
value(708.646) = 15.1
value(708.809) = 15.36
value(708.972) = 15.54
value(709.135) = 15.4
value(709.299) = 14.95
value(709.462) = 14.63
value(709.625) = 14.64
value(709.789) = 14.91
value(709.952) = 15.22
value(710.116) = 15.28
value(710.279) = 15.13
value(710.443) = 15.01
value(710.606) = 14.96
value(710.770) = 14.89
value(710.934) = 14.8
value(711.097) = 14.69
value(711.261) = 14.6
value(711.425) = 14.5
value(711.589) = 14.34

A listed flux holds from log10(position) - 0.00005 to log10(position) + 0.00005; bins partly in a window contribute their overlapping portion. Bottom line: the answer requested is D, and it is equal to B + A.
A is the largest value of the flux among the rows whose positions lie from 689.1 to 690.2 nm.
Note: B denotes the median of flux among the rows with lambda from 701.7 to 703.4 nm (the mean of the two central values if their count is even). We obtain 31.6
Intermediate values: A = 15.97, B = 15.6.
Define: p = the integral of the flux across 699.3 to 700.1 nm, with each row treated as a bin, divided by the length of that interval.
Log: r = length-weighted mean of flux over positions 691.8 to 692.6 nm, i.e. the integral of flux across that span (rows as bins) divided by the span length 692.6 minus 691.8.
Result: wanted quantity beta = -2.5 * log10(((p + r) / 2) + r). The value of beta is -3.789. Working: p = 15.8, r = 16.6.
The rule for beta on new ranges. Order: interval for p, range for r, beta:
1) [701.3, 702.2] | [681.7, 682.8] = -3.782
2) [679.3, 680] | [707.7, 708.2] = -3.712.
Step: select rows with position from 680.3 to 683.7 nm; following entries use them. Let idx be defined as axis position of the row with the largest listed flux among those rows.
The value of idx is 682.227 nm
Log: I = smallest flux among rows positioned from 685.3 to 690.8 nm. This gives 14.19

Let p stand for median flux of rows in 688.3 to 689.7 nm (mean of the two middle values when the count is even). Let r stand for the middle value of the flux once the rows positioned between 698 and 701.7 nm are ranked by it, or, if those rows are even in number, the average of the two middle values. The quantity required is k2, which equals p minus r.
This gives 0.0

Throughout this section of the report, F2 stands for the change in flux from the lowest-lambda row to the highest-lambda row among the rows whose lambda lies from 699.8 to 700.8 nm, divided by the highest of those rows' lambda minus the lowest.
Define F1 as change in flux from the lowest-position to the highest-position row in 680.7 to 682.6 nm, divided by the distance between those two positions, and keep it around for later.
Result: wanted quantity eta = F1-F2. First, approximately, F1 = 0.4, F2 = -0.3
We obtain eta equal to 0.7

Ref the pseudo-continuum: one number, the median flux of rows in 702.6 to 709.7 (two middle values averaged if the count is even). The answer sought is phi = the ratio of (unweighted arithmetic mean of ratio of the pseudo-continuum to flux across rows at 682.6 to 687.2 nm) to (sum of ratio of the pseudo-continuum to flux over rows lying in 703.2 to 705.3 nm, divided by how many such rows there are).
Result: 1.08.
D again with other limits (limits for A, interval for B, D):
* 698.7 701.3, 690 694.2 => 32.5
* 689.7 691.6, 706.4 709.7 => 31.6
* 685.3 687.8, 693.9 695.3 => 31.4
